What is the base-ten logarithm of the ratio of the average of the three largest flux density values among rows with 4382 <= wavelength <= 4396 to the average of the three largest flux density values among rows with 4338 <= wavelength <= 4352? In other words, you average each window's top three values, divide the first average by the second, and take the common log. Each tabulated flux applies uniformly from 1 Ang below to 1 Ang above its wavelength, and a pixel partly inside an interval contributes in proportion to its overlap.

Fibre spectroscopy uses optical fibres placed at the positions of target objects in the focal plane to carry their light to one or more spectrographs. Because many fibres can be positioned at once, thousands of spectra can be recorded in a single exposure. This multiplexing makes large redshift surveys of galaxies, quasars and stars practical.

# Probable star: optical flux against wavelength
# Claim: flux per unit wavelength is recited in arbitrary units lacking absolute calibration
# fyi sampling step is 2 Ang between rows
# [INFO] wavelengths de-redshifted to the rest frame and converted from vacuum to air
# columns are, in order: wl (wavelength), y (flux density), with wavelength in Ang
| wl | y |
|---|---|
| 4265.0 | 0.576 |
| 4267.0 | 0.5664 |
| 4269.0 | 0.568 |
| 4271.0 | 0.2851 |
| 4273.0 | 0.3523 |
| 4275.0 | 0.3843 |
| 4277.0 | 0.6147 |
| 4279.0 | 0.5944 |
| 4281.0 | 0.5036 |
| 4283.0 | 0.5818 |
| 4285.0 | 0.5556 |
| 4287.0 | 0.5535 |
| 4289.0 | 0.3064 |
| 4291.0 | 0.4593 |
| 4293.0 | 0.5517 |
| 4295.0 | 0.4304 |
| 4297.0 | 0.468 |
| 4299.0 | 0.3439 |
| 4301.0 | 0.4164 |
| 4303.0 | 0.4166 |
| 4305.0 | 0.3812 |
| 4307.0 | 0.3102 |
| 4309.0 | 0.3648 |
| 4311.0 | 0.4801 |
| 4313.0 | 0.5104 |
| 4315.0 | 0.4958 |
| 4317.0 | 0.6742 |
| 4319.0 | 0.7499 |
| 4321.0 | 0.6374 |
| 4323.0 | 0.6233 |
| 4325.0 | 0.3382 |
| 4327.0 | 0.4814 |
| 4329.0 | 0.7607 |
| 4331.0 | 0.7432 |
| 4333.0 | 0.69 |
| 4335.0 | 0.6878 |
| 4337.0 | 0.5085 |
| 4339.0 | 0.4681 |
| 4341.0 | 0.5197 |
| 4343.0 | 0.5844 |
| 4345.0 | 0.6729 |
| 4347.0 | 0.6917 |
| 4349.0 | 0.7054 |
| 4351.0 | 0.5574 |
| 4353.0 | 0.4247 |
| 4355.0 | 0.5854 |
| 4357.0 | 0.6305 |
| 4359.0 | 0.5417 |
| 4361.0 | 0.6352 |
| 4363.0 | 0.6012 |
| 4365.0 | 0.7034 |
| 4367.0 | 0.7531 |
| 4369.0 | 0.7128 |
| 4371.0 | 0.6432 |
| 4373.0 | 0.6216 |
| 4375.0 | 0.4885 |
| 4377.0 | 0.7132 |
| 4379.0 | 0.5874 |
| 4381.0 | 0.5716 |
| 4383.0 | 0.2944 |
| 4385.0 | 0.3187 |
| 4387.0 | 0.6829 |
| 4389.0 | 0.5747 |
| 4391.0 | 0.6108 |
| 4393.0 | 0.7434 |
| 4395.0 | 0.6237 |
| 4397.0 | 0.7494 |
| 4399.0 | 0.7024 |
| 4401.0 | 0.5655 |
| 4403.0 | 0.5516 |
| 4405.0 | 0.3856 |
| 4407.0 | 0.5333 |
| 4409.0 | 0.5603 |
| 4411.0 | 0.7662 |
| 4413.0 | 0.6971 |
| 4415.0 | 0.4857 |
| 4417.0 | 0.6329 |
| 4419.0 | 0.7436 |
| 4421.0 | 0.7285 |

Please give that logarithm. 0.00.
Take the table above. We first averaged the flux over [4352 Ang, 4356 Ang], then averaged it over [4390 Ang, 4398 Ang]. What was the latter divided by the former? 1.4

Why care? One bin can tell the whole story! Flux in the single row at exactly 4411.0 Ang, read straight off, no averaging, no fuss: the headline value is 0.7662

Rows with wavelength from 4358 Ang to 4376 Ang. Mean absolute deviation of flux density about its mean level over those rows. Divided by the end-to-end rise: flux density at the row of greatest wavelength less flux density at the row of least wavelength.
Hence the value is -1.2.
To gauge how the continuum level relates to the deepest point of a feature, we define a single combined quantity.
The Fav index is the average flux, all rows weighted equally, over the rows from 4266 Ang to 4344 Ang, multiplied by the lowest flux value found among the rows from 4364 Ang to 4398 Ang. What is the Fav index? 0.15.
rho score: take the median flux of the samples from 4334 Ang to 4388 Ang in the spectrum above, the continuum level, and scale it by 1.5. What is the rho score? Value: 0.90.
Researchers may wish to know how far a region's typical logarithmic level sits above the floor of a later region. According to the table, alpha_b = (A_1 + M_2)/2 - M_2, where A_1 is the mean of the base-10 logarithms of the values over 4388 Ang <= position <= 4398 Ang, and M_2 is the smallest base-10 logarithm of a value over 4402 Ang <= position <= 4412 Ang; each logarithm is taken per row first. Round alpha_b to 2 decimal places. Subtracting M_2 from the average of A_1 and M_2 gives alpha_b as 0.12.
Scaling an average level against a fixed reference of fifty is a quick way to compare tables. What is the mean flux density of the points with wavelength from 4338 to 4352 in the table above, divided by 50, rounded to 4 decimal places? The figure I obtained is 0.0120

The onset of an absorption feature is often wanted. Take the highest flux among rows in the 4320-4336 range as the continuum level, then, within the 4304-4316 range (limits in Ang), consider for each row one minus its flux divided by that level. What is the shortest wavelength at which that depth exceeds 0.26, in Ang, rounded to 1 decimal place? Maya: 4305.0 Ang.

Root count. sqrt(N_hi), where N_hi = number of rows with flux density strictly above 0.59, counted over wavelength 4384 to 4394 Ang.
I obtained 1.73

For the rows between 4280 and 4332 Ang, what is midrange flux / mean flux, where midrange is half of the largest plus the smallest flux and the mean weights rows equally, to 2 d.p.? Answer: 1.06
